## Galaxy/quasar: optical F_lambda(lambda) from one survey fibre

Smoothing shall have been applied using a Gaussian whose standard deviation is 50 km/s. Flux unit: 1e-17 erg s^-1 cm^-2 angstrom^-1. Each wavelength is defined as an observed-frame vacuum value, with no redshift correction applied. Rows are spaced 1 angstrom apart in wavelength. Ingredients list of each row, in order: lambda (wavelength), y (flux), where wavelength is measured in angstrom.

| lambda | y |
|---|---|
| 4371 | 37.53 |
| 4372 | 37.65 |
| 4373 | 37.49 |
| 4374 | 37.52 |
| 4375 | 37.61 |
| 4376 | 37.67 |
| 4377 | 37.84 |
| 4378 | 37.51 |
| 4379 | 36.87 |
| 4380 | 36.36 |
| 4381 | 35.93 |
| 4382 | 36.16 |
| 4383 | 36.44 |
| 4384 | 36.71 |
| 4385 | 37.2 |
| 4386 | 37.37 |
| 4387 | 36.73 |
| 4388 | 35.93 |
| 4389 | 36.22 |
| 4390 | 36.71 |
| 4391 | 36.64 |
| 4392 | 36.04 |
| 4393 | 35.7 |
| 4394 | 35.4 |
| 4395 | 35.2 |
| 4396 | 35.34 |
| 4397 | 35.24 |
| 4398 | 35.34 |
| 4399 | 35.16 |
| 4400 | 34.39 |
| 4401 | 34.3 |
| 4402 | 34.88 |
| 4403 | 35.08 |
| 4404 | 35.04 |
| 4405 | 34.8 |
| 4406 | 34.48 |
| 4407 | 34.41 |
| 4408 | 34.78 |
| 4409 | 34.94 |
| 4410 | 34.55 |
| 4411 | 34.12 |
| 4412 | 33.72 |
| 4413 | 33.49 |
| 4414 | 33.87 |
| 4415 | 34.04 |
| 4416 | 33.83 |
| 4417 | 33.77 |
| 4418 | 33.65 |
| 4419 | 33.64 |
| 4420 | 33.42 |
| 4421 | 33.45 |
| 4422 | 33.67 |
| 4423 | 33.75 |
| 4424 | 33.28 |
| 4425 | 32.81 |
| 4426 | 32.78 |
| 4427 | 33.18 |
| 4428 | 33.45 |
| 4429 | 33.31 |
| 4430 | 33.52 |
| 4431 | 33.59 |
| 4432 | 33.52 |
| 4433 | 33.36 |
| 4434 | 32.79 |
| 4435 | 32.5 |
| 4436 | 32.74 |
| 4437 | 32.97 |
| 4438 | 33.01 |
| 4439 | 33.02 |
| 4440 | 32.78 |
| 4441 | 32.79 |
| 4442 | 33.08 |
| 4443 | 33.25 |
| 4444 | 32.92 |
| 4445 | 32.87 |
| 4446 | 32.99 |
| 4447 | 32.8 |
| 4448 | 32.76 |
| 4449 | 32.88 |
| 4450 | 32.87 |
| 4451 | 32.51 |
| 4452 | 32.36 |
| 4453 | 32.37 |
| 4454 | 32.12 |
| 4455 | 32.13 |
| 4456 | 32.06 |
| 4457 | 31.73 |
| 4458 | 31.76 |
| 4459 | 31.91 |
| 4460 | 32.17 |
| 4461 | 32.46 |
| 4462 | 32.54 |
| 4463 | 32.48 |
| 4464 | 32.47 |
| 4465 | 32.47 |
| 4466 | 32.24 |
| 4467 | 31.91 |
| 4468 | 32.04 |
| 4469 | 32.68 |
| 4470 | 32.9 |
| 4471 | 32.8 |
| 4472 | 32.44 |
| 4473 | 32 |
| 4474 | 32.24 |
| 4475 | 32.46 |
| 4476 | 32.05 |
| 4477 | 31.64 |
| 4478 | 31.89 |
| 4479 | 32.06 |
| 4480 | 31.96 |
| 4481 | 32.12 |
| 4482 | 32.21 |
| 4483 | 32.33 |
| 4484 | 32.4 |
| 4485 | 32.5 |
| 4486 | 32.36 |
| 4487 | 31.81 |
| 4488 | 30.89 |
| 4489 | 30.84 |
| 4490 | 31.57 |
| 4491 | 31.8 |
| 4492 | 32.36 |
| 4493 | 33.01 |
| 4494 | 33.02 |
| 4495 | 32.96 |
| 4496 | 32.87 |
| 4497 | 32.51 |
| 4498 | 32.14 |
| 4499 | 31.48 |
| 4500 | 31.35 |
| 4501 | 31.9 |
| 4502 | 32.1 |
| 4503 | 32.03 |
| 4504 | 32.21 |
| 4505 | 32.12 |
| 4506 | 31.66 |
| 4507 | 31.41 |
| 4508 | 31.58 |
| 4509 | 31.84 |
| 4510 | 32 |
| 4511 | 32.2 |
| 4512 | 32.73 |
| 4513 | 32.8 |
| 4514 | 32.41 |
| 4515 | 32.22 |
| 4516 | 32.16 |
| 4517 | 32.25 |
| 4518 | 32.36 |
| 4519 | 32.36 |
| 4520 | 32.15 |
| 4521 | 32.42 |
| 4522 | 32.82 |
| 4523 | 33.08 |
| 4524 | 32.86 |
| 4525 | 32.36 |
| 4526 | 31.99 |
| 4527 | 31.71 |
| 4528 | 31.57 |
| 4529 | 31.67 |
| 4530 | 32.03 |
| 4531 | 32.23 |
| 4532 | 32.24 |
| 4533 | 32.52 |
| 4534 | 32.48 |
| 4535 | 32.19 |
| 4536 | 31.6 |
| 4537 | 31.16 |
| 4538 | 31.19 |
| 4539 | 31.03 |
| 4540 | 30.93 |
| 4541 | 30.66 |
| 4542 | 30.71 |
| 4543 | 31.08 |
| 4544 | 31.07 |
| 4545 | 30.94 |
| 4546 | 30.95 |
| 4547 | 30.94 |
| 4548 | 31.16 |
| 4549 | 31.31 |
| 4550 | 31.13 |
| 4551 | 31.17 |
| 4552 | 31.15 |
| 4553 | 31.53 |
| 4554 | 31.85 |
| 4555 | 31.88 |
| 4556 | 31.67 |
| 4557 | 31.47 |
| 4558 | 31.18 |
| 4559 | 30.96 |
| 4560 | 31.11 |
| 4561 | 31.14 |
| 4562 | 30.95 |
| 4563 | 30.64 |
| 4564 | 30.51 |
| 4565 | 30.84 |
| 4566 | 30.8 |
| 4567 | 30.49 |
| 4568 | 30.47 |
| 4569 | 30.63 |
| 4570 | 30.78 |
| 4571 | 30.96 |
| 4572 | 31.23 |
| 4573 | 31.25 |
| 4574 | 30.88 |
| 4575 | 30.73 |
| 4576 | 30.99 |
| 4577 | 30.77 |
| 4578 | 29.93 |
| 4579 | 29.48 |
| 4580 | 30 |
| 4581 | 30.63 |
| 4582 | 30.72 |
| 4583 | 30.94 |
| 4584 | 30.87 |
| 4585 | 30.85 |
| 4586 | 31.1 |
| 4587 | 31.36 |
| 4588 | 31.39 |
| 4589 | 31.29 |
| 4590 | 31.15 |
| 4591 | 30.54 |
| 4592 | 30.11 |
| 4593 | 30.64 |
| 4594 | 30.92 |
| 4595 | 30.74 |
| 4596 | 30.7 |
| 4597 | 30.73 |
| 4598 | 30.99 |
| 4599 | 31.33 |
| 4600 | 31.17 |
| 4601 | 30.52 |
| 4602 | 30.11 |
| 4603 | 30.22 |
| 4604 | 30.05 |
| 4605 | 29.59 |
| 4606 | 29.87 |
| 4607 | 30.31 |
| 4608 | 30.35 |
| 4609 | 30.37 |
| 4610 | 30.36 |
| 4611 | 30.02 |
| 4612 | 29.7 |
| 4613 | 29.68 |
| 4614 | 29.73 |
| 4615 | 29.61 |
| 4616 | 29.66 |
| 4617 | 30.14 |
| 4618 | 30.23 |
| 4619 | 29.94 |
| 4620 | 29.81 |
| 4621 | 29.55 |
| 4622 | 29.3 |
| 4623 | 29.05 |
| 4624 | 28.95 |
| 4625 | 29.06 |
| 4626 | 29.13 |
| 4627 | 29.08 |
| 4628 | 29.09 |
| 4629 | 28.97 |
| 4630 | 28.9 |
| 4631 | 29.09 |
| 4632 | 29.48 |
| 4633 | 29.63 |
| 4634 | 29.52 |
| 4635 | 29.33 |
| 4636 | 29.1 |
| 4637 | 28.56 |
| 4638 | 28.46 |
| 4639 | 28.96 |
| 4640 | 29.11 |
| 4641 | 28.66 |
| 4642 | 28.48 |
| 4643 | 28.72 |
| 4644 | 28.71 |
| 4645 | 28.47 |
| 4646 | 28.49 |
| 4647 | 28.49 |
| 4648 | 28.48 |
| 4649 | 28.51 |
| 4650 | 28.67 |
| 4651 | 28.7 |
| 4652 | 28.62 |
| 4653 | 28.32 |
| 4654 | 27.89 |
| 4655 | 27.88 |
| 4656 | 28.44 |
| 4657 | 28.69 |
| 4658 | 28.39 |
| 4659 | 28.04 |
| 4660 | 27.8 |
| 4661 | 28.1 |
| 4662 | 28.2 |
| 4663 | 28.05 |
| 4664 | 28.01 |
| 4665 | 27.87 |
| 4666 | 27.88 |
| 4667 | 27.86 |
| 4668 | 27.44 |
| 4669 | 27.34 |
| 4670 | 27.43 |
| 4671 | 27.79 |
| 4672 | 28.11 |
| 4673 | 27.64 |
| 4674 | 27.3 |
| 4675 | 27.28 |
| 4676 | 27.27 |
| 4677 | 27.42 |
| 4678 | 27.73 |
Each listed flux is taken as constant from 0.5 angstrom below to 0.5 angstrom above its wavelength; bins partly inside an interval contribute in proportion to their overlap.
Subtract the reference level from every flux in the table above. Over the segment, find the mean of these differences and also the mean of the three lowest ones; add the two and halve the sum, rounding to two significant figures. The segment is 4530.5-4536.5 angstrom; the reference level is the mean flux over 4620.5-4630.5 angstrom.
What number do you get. 3.0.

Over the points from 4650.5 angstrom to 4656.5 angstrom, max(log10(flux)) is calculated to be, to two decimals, 1.46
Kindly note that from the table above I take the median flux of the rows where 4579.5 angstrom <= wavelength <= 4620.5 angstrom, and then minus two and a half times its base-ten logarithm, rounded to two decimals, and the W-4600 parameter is -3.71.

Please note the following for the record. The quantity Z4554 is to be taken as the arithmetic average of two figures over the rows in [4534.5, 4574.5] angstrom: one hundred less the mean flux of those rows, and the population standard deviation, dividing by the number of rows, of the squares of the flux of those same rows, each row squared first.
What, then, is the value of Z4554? 46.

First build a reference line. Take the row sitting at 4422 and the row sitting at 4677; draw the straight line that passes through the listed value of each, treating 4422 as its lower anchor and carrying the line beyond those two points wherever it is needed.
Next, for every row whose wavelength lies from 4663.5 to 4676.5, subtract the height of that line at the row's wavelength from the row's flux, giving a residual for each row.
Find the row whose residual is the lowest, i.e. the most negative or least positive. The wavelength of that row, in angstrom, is 4669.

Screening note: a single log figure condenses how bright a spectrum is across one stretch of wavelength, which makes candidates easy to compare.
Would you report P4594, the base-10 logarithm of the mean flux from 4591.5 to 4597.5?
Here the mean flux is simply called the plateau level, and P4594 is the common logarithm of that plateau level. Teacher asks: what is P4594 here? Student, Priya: 1.49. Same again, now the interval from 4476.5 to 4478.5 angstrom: 1.50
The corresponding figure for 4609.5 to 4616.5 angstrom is 1.47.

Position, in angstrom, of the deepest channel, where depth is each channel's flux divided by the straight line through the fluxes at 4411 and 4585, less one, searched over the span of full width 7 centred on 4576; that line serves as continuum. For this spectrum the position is 4579 angstrom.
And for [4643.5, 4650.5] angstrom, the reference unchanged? 4645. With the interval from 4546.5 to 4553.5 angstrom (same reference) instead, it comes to 4547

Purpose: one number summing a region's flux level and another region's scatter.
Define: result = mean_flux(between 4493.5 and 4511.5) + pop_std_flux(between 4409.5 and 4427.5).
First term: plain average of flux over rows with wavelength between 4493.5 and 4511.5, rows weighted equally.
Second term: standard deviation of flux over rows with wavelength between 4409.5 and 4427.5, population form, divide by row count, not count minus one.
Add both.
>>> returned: 32.5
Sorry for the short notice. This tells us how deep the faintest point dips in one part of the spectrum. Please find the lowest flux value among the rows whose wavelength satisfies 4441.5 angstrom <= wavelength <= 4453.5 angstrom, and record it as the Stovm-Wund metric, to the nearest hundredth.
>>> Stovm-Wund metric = 32.36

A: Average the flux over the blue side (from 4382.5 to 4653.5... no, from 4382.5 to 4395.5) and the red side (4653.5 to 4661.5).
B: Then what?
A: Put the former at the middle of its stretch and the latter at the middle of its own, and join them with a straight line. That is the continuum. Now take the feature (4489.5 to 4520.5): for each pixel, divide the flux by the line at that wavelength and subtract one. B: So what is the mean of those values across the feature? -0.02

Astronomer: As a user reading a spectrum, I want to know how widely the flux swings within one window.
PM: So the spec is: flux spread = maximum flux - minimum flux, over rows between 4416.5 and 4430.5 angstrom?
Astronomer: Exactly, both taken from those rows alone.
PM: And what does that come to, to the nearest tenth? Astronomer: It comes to 1.0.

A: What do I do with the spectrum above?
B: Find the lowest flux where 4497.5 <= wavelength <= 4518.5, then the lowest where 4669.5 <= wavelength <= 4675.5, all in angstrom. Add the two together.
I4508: 58.6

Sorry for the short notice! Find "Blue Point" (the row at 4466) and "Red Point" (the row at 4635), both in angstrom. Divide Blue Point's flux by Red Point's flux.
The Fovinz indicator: 1.10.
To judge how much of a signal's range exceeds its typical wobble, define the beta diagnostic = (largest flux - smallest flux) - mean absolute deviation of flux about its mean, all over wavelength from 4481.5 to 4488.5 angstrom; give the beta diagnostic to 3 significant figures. 1.20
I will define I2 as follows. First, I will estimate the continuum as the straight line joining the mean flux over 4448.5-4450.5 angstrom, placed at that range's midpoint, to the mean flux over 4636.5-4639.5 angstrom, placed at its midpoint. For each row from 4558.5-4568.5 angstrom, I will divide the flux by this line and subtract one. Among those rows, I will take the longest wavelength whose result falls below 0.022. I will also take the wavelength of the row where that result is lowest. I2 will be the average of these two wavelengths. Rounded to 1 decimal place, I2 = 4566.0 angstrom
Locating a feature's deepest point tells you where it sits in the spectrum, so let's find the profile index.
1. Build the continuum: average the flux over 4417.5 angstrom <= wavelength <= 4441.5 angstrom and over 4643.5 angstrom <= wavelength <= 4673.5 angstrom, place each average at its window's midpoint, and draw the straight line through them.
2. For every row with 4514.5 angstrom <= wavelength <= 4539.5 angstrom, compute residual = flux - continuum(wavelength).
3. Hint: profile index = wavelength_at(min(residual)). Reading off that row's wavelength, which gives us 4539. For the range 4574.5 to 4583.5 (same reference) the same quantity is 4579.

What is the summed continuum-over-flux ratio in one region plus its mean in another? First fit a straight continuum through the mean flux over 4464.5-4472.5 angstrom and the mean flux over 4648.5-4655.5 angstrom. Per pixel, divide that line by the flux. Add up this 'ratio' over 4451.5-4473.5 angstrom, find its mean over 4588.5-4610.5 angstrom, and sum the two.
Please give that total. 23.2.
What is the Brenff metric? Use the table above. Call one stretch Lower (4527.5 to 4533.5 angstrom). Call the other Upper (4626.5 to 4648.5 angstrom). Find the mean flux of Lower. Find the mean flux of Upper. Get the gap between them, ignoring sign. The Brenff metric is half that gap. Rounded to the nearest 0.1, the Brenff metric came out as 1.6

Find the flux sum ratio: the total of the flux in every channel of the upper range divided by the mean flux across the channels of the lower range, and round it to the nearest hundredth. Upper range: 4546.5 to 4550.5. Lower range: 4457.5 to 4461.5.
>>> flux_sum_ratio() 3.88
